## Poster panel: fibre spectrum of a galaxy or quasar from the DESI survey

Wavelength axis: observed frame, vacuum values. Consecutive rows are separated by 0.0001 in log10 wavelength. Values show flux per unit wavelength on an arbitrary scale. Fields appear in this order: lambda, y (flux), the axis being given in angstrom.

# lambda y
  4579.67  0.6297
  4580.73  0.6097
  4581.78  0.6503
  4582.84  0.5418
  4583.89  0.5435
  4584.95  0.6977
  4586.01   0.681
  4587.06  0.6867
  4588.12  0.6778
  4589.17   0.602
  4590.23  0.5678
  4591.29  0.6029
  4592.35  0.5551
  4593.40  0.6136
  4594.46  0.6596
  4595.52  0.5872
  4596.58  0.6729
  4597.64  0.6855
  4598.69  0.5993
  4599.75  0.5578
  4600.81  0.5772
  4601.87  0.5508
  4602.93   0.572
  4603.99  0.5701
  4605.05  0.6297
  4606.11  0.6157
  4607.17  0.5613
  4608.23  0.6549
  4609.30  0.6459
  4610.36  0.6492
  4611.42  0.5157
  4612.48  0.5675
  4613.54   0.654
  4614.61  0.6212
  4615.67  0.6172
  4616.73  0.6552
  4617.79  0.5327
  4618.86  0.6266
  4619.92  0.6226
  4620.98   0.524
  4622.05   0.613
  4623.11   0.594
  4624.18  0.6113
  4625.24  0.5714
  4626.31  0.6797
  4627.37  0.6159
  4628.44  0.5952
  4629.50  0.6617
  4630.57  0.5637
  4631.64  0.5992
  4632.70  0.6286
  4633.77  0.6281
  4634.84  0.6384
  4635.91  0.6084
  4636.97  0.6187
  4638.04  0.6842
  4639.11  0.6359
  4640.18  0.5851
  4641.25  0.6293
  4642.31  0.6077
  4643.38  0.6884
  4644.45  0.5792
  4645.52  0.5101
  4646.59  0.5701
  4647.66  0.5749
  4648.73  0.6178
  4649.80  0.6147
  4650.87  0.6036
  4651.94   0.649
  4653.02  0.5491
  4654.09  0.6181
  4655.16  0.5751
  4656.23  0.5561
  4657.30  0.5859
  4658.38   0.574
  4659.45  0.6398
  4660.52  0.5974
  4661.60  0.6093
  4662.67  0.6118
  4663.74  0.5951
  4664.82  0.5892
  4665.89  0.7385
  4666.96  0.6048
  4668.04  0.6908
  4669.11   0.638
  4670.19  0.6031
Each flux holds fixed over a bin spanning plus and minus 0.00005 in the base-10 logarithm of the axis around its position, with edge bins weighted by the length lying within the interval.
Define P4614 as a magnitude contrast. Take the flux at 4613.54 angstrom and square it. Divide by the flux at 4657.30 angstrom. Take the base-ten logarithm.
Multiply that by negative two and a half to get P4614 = 0.34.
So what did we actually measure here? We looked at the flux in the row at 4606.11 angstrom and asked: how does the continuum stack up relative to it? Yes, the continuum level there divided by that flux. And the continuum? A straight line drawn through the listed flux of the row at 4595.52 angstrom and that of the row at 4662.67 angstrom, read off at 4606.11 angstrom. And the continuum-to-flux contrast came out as 0.96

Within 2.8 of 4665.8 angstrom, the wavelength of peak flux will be 4665.89 angstrom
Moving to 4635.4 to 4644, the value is 4643.38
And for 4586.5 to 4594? 4587.06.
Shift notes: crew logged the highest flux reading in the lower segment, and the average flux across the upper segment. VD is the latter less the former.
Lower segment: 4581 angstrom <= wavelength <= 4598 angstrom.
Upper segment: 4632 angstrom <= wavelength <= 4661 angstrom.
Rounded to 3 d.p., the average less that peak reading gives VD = -0.091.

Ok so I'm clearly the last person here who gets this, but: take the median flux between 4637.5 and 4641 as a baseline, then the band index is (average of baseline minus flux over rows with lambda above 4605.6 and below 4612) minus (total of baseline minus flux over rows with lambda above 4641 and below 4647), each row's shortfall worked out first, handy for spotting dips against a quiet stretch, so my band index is -0.20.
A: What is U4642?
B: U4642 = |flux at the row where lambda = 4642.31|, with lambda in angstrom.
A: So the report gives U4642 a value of 0.61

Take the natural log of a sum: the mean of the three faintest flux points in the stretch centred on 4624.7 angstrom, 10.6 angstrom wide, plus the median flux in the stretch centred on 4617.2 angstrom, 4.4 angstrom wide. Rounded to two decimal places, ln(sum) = 0.17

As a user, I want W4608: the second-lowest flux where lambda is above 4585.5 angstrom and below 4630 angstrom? 0.524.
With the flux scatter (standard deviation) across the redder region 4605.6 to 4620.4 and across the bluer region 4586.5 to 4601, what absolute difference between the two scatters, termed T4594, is 0.0021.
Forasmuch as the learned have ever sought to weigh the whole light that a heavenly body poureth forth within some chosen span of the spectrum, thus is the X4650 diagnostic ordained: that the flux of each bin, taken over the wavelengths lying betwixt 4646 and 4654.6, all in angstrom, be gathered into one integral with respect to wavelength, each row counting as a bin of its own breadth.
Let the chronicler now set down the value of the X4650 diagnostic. 5.1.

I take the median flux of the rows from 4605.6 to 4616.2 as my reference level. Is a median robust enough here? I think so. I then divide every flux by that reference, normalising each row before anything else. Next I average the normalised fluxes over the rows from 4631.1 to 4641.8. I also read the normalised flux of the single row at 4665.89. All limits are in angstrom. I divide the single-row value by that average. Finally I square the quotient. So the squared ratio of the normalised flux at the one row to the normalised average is 1.39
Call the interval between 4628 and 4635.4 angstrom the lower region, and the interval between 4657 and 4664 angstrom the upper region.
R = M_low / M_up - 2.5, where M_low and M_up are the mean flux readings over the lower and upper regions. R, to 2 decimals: -1.48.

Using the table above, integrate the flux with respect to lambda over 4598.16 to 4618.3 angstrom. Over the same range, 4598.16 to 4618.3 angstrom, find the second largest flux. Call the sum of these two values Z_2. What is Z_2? 12.7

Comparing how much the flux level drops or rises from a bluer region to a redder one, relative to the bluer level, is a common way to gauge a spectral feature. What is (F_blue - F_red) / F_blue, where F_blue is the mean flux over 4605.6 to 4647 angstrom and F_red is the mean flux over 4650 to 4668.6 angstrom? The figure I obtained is -0.002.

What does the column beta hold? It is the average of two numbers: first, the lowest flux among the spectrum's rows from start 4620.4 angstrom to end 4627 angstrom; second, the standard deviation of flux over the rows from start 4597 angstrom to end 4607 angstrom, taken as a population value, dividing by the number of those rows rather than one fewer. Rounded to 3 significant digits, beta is 0.282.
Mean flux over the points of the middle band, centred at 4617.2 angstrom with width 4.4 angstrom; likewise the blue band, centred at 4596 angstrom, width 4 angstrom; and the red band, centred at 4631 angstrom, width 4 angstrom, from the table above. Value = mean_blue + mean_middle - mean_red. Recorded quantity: 0.646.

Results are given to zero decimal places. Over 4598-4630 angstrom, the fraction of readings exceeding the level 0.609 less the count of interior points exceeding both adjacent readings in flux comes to -10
